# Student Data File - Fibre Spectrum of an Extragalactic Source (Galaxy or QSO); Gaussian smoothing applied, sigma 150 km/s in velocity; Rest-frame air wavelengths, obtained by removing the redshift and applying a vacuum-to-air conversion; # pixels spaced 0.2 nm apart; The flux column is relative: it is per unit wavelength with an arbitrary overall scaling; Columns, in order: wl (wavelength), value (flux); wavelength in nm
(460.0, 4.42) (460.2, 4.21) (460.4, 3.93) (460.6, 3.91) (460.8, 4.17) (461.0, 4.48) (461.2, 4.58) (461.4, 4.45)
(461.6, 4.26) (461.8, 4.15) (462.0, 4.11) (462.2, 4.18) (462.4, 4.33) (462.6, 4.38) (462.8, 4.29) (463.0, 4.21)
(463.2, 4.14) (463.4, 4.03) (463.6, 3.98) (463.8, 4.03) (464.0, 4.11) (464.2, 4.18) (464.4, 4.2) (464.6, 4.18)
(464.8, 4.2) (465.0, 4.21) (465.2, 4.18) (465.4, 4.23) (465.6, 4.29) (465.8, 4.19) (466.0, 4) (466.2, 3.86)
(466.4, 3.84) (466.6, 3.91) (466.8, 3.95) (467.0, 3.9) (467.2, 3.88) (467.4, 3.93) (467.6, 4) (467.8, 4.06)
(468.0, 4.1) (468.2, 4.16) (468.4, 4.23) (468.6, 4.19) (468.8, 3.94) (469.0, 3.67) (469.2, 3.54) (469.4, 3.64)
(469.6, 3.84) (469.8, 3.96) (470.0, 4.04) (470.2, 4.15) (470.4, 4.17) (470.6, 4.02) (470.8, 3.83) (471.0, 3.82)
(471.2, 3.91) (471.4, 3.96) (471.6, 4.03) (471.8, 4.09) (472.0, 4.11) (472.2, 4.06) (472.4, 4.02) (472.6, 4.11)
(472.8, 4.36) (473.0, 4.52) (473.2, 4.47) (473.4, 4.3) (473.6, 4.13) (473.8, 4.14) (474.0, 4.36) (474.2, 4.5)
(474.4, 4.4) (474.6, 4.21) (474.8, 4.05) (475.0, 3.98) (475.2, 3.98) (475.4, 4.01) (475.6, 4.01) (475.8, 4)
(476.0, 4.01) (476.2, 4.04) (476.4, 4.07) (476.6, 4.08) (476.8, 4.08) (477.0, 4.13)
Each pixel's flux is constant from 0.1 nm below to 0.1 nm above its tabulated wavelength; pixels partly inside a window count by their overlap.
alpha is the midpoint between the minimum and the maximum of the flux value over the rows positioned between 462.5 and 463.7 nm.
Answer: 4.18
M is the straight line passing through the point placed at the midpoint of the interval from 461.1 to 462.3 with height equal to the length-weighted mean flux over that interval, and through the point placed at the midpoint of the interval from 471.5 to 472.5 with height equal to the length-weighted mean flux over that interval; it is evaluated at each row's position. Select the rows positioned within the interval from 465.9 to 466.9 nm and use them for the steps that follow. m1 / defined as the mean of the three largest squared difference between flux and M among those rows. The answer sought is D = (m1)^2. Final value 0.010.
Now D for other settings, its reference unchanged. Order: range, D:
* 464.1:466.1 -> 0.000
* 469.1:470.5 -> 0.046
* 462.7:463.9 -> 0.003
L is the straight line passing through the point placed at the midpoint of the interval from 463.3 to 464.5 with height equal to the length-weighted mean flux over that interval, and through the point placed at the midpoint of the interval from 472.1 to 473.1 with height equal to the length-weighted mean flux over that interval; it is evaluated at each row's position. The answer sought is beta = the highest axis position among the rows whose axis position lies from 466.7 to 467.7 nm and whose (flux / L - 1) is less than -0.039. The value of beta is 467.4 nm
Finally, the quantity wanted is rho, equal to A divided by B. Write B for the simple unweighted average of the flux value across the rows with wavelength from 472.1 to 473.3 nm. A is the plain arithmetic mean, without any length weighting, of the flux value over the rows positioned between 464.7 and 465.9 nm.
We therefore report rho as 0.99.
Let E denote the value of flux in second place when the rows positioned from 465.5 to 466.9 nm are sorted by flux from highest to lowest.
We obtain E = 4.19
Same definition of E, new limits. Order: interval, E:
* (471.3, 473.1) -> 4.36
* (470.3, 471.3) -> 4.02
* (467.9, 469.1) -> 4.19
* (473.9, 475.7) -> 4.4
